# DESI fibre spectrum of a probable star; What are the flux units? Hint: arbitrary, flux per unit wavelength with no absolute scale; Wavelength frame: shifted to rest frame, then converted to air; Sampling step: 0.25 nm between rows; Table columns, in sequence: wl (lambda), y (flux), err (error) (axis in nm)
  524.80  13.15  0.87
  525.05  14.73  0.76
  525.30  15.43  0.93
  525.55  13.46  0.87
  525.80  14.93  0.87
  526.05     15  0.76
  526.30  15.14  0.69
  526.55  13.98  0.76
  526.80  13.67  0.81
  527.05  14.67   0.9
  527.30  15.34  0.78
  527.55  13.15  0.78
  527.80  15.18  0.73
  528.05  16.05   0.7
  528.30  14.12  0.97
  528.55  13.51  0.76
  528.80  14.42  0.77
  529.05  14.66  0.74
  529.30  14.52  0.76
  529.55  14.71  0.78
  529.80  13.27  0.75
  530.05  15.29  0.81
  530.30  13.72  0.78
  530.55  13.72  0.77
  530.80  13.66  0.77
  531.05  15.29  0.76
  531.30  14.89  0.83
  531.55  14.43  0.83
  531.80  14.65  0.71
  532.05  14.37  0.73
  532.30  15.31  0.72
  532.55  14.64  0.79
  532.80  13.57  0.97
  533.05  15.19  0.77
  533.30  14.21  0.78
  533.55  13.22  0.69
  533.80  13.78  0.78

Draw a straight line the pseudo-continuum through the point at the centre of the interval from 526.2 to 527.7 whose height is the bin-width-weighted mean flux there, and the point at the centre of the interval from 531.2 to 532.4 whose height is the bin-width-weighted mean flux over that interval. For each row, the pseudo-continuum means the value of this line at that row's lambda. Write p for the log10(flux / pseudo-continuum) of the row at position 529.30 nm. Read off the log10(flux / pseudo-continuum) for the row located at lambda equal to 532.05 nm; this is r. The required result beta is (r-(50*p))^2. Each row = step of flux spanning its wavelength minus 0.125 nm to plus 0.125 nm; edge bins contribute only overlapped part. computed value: 0.0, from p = 0.00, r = -0.011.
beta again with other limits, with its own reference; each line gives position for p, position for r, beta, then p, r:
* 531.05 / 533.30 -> 0.9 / 0.02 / -0.019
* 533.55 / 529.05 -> 6.4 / -0.05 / 0.005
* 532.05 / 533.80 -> 0.3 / -0.01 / -0.033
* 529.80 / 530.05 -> 4.1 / -0.04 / 0.021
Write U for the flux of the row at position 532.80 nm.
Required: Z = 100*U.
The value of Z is 1357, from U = 13.57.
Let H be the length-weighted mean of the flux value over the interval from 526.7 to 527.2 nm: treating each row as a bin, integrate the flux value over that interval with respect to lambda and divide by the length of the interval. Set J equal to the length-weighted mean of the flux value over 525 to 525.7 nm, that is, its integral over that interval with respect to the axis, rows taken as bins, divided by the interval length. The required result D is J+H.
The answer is 28.8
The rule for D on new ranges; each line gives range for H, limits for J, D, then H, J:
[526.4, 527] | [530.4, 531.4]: 28.3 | 14.0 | 14.4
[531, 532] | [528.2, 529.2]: 28.9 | 14.7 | 14.2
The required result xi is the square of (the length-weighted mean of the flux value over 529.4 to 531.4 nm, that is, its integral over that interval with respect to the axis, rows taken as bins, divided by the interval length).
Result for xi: 205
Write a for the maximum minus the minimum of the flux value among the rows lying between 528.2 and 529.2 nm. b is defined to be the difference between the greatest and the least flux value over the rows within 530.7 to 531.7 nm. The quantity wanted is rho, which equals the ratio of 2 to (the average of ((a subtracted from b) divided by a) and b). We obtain 2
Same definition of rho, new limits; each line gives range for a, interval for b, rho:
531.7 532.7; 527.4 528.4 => 1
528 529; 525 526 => 2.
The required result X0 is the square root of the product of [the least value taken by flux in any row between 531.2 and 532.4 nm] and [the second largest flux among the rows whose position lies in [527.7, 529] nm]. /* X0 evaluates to 14.8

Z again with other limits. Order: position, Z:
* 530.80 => 1366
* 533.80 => 1378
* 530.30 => 1372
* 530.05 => 1529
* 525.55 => 1346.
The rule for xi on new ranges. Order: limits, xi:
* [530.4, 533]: 209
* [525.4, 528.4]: 212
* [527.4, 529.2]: 209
